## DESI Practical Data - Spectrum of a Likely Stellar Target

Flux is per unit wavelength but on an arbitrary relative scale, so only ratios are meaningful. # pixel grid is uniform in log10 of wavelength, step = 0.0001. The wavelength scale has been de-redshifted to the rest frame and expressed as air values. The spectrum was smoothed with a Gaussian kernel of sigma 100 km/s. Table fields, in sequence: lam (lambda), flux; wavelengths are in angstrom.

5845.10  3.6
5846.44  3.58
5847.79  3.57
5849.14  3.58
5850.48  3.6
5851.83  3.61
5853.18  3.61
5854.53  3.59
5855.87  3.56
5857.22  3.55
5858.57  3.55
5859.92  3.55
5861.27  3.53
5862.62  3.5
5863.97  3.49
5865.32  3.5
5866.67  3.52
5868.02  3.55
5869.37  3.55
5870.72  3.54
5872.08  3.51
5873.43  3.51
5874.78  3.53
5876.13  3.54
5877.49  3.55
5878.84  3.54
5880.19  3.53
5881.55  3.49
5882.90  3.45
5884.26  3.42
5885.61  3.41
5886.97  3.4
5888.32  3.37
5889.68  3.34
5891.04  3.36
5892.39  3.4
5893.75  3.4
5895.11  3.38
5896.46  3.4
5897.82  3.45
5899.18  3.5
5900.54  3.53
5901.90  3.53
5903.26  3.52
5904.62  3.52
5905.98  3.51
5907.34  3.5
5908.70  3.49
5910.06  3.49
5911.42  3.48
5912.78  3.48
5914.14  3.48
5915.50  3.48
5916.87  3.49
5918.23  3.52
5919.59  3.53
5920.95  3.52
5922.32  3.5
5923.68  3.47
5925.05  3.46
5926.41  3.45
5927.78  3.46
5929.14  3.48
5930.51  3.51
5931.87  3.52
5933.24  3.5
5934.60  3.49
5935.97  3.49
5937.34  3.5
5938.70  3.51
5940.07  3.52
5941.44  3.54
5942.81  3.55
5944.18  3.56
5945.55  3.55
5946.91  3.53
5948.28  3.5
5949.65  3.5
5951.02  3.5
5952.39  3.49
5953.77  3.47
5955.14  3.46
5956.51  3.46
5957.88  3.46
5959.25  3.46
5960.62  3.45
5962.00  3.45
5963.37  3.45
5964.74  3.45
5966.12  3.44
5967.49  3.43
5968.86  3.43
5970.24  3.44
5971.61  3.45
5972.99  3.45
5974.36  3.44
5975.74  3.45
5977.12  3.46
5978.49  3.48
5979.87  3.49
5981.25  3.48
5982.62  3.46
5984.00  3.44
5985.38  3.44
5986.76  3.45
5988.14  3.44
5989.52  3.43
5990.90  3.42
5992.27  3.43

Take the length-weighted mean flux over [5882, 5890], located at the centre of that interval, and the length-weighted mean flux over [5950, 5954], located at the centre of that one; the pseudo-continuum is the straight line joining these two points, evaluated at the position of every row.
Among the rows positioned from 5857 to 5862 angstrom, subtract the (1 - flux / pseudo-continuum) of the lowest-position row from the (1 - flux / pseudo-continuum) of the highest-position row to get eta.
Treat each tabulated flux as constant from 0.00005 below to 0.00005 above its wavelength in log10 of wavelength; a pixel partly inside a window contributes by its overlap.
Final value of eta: 0.007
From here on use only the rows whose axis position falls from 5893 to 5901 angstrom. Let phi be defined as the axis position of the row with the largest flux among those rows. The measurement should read 5900.54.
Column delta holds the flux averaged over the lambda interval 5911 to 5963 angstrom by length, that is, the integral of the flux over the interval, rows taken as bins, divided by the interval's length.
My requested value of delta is 3.49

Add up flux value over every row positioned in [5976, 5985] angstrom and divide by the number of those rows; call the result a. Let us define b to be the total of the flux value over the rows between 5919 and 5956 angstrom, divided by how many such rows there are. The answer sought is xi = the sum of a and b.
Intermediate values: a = 3.47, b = 3.50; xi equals 6.97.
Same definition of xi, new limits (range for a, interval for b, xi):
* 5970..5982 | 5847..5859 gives 7.04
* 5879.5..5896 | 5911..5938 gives 6.90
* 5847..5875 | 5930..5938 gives 7.05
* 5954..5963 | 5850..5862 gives 7.03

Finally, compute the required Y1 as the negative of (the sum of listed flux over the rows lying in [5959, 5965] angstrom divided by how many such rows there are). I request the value -3.45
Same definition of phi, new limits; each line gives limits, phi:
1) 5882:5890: 5882.90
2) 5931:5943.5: 5942.81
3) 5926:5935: 5931.87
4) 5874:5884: 5877.49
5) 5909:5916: 5910.06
